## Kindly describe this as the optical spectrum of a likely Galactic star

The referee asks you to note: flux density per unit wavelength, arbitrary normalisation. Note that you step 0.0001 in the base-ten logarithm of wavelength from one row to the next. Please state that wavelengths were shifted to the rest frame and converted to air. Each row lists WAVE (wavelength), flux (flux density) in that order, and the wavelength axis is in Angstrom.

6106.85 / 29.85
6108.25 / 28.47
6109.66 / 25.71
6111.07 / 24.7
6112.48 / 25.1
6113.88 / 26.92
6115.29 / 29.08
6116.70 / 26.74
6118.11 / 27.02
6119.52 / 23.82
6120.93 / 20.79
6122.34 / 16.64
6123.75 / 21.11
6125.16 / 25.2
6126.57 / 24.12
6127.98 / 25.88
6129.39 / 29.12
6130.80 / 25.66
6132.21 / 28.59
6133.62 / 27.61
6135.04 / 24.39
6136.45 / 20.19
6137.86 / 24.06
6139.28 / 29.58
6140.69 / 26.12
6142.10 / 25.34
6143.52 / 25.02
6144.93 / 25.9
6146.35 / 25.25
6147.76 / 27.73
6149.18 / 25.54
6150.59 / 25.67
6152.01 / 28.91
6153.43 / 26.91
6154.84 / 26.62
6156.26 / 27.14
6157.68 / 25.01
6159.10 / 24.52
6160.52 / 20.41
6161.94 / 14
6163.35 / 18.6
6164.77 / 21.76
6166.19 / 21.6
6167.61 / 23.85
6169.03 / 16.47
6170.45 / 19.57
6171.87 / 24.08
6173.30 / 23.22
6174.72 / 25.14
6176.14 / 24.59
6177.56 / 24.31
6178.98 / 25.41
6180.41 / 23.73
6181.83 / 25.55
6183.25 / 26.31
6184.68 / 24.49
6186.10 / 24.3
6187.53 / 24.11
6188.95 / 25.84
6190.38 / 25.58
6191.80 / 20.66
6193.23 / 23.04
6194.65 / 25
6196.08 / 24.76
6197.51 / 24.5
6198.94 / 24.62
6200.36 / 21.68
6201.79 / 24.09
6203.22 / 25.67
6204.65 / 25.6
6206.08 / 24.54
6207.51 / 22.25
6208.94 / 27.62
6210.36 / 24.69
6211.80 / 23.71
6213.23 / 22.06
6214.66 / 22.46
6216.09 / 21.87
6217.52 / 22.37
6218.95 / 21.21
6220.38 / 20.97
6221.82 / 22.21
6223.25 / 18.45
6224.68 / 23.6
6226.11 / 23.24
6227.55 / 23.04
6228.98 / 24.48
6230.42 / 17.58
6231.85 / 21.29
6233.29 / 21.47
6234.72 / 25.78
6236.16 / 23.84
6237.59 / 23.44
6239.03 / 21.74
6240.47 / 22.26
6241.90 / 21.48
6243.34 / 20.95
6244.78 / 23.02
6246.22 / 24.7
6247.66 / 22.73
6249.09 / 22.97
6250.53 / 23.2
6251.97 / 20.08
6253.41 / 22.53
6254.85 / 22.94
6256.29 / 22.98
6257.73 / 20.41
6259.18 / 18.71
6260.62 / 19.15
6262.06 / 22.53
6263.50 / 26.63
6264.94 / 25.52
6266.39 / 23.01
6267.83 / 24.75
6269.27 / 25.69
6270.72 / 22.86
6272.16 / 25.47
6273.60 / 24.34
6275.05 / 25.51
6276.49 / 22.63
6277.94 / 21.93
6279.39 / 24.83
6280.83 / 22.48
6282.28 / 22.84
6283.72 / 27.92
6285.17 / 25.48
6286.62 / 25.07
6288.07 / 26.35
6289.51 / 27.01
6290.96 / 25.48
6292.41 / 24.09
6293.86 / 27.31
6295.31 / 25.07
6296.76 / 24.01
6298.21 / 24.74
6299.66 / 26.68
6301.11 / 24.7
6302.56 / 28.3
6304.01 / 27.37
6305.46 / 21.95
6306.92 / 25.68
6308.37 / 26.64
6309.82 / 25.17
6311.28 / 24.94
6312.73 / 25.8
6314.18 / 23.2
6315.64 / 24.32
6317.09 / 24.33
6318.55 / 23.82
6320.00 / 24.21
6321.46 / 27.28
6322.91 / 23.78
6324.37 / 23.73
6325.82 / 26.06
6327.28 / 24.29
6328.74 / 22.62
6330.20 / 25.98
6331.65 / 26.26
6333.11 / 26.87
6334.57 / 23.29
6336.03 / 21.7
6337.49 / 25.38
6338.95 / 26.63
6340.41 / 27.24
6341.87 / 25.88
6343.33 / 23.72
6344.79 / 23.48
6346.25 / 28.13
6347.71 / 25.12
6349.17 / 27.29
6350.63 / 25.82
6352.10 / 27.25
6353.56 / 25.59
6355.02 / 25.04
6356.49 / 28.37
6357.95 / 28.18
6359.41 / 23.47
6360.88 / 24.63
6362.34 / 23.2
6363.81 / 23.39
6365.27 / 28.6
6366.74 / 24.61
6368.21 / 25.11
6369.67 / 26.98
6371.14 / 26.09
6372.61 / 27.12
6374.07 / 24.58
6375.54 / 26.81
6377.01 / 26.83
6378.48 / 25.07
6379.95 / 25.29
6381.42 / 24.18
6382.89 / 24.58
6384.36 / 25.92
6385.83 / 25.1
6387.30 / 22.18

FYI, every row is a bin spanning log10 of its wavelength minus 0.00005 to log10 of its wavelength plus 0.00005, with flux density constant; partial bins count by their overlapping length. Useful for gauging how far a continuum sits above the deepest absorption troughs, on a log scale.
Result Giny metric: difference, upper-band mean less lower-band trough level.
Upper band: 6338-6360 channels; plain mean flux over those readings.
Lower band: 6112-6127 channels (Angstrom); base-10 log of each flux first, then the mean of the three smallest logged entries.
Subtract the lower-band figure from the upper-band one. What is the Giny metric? 24.8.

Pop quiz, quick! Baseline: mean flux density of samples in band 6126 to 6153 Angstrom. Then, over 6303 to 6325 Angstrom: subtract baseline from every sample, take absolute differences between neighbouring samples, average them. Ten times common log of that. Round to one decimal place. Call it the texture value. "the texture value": 2.3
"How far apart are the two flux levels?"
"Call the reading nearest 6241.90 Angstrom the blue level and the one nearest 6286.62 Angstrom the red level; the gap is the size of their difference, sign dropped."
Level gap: 3.6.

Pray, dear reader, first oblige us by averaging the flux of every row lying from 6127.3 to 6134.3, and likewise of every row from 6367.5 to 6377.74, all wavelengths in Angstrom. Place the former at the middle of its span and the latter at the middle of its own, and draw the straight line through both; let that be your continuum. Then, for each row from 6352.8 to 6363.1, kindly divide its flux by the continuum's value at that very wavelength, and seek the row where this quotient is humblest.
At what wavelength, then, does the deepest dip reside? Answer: 6362.34 Angstrom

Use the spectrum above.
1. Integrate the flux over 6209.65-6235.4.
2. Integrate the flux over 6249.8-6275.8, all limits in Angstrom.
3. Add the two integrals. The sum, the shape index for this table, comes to 1174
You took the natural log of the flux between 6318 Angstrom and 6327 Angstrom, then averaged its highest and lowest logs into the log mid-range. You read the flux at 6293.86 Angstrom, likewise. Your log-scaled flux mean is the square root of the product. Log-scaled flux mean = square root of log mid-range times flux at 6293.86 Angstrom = 9.4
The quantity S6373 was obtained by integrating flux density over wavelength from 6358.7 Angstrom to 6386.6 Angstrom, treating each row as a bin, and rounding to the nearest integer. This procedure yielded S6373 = 707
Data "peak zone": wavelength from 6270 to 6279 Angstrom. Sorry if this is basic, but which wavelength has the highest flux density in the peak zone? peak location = 6275.05 Angstrom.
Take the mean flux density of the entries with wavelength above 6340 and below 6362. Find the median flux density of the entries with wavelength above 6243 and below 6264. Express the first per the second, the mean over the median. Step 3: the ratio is 1.14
